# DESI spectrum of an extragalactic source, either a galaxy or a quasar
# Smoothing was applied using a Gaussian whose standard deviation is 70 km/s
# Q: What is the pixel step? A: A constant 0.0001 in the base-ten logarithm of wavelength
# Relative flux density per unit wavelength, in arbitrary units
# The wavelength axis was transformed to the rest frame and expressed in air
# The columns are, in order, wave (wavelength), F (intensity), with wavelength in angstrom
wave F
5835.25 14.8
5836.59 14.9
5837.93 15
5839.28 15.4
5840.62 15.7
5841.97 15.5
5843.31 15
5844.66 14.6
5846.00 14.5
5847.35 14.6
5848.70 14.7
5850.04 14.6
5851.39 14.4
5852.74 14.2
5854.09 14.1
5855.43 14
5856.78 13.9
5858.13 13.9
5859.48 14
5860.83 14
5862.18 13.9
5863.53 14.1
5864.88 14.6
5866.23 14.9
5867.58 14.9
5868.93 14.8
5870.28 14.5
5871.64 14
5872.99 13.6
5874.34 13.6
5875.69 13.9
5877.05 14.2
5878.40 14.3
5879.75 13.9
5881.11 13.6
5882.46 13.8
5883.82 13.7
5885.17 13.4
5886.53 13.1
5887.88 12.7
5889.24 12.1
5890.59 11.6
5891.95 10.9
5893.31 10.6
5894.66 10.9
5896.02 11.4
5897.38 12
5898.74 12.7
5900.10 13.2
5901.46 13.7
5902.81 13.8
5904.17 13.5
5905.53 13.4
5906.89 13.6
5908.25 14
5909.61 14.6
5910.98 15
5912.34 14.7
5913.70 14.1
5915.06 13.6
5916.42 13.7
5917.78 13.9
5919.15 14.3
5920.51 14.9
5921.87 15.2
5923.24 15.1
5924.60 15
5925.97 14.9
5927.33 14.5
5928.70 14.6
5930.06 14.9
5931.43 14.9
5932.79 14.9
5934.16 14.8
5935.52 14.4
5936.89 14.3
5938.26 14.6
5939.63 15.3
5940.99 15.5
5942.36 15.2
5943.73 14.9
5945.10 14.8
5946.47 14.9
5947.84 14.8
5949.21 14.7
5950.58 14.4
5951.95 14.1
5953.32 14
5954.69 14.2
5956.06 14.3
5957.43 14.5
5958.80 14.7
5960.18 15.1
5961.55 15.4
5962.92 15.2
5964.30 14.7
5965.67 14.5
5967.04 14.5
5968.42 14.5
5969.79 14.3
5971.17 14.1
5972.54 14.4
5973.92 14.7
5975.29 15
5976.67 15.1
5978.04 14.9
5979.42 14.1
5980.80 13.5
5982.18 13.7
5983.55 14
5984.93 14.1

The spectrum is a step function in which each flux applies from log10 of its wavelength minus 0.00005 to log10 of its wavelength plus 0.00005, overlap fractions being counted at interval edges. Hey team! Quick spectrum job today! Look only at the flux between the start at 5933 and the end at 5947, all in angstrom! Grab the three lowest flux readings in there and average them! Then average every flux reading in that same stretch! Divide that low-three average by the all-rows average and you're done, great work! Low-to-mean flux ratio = 0.971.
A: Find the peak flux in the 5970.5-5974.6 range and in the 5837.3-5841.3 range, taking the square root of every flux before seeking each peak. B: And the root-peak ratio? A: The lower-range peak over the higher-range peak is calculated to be 1.03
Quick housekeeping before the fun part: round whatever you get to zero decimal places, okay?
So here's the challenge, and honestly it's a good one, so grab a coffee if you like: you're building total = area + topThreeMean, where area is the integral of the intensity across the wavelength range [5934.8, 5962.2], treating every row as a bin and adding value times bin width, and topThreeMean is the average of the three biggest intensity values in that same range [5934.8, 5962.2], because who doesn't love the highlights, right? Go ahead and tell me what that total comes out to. 418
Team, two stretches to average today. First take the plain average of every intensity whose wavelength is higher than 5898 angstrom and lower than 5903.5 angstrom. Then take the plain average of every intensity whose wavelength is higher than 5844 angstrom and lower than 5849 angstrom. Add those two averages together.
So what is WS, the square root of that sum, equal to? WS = 5.29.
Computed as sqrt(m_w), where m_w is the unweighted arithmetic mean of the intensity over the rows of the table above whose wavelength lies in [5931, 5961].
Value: 3.83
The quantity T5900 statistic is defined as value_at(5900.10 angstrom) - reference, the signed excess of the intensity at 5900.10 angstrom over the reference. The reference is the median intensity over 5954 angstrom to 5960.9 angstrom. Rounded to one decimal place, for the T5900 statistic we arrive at -1.3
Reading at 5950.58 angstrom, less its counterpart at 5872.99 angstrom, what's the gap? 0.80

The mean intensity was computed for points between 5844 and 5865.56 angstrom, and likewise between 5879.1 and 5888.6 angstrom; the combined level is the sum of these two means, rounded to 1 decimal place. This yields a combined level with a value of 27.7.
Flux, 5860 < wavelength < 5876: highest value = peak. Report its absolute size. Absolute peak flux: 14.9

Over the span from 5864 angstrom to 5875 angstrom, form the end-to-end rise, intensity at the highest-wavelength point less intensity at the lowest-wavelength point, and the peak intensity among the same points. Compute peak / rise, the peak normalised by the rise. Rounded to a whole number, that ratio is -15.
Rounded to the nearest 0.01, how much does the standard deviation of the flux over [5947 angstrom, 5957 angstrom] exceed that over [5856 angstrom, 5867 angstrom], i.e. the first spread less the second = -0.08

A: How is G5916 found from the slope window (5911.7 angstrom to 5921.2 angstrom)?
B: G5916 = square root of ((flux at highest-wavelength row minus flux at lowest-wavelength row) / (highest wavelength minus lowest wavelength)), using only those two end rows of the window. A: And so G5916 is 0.16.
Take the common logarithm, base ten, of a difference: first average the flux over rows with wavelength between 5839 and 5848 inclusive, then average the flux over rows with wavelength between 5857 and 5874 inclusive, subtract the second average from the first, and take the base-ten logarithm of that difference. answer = -0.1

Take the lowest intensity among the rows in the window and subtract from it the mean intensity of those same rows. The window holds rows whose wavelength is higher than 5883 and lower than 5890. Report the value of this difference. -0.90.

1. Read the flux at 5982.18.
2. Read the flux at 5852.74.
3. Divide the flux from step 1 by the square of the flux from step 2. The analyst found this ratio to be 0.0679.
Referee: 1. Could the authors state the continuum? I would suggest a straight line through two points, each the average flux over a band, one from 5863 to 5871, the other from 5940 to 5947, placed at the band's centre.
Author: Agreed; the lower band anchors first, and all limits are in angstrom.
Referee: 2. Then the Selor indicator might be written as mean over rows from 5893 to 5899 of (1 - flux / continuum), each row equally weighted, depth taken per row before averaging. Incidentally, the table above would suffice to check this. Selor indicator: 0.22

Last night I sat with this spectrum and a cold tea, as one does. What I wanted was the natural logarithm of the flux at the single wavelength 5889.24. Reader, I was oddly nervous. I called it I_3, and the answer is 2.49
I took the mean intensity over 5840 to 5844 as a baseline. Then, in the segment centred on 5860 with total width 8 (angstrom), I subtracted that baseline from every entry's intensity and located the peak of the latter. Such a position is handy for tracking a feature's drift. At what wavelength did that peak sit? 5863.53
